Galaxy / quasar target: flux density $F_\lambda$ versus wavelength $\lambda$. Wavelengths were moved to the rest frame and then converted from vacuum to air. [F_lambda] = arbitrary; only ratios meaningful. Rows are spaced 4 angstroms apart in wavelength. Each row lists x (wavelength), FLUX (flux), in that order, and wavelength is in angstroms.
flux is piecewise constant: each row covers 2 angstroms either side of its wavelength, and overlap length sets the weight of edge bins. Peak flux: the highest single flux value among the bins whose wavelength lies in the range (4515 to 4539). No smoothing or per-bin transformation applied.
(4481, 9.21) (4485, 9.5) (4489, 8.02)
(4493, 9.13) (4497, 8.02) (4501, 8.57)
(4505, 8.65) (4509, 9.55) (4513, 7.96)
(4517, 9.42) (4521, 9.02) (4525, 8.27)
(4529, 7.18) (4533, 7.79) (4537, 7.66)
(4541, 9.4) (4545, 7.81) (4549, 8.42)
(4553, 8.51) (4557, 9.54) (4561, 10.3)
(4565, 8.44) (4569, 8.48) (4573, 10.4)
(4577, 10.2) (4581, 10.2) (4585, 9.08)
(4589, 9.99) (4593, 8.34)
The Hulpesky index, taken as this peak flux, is 9.42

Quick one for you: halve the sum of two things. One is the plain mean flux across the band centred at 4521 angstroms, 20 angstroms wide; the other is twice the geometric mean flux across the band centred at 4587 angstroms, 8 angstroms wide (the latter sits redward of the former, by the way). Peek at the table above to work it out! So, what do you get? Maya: 13.7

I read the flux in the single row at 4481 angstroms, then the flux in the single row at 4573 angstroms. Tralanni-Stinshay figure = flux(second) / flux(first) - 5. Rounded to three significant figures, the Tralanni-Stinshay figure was -3.87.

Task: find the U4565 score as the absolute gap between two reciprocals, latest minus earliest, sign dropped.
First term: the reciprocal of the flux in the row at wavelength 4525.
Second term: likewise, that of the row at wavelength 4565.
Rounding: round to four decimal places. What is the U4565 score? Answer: 0.0024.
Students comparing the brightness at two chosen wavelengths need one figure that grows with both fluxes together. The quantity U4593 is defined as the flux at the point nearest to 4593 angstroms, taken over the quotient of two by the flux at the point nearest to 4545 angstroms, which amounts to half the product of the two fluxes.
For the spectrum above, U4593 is 32.6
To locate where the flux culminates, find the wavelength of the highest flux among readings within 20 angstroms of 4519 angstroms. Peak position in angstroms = 4509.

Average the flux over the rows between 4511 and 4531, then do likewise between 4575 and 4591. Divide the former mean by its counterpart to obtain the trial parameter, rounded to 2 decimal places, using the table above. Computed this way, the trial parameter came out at 0.85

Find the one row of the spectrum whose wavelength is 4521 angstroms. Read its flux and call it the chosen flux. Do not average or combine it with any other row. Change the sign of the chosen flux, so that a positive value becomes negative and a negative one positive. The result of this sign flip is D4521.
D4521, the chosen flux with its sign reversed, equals -9.0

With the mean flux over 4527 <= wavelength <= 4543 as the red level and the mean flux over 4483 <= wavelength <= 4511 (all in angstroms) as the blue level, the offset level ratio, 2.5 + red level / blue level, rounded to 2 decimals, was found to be 3.41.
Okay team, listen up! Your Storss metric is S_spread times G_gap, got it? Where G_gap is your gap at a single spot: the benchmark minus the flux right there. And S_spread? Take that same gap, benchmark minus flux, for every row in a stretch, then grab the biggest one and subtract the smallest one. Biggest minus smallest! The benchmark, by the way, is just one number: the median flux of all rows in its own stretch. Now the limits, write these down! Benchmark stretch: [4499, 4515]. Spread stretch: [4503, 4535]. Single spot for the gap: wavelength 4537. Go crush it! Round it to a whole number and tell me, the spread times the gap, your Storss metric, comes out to 2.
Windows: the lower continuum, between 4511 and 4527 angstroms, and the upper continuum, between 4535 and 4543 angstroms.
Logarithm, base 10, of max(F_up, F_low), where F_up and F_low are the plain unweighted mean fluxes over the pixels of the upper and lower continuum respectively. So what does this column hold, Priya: 0.938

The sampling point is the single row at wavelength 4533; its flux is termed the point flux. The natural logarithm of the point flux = 2.05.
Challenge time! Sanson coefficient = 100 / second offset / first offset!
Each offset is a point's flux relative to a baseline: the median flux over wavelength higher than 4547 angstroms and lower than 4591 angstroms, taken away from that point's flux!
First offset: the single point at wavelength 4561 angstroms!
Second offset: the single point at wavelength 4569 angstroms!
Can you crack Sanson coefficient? -124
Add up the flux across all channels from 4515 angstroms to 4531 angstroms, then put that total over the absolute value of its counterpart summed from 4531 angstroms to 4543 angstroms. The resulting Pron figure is 1.4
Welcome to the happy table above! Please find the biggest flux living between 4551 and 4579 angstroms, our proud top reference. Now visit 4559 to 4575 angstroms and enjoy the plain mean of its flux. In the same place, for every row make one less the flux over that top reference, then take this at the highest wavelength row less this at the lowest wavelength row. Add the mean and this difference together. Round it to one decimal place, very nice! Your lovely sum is 9.4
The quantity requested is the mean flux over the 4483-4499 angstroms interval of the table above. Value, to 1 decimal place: 8.7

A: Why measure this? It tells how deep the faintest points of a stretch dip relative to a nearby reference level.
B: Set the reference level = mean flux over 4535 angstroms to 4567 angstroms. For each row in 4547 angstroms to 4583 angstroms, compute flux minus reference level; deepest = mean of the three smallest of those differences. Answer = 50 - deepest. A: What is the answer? 50.3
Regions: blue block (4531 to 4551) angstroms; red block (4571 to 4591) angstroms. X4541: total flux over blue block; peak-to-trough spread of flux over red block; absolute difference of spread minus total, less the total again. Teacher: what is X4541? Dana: -1.3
